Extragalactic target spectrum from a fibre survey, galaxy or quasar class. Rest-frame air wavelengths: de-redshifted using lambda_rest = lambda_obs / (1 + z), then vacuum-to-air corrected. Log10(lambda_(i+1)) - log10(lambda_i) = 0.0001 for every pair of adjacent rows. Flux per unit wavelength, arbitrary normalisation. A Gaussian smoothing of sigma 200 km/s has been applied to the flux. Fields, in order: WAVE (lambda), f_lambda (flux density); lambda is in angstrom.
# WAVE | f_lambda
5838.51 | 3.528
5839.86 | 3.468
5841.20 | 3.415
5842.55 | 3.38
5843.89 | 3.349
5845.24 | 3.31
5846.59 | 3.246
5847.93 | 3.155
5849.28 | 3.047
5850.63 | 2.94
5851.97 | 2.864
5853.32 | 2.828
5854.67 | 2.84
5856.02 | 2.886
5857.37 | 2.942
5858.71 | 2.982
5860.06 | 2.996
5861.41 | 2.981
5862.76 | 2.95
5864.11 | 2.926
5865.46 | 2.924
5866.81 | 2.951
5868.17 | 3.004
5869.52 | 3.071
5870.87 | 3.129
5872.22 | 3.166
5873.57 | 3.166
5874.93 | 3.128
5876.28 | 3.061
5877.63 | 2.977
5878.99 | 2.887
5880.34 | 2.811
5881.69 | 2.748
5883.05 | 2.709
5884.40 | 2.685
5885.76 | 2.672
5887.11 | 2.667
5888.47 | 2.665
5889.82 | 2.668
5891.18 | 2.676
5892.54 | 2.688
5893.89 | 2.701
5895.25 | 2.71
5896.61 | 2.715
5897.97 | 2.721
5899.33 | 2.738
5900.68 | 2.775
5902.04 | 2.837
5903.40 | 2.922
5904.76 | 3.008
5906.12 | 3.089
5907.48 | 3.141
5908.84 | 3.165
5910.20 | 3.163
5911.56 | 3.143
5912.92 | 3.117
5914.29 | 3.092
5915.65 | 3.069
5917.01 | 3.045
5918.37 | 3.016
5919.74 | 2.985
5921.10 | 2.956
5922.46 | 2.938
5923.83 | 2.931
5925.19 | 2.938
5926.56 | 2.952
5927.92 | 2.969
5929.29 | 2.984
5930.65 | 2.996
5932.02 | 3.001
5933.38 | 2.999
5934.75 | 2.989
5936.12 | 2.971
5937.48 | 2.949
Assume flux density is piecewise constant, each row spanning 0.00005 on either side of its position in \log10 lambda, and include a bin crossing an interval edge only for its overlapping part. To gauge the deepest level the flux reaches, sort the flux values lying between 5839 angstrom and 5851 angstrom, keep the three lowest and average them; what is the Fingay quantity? 3.05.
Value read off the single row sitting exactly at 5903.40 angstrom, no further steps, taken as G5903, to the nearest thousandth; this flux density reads 2.922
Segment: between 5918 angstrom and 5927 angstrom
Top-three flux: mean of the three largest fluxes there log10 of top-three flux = 0.475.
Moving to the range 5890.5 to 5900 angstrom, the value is 0.435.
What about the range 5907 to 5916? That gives 0.499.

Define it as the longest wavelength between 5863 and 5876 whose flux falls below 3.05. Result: 5868.17 angstrom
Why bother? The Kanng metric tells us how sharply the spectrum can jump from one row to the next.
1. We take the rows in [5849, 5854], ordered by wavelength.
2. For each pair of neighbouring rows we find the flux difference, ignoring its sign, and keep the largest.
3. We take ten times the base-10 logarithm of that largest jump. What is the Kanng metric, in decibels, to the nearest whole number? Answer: -10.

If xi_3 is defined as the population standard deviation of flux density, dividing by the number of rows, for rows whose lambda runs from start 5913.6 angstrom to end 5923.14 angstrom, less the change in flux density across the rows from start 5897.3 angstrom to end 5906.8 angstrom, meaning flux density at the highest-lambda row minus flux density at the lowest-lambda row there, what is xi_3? -0.3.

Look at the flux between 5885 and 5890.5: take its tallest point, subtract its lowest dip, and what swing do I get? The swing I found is 0.01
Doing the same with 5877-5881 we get 0.17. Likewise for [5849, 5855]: 0.22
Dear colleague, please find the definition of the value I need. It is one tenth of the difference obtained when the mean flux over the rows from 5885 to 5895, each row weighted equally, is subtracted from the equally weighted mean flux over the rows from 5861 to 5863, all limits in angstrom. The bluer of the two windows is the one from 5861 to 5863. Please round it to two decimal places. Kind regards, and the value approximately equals 0.03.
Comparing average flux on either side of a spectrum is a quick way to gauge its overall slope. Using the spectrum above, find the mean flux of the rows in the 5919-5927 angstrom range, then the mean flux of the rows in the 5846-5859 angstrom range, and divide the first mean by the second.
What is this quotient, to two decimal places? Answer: 0.99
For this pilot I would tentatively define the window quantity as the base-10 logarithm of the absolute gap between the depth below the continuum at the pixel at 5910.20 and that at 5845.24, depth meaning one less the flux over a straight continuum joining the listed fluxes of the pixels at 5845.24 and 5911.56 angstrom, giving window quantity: -2.3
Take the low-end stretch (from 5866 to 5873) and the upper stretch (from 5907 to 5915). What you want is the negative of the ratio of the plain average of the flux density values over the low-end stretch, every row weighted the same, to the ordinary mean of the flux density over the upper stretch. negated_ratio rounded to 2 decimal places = -0.98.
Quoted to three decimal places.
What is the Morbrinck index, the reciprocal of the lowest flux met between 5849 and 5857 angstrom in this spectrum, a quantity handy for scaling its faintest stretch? 0.354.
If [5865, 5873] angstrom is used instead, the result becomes 0.342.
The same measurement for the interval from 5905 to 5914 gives 0.324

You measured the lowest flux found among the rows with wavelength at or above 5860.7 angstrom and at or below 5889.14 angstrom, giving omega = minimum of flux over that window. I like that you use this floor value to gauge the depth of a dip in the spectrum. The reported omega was 2.665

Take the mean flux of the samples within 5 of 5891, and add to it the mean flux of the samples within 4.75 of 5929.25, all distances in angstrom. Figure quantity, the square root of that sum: 2.38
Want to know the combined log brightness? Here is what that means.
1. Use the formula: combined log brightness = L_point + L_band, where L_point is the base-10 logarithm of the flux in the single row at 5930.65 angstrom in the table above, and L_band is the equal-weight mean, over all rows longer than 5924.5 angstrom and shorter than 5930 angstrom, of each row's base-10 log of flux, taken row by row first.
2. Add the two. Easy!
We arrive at 0.948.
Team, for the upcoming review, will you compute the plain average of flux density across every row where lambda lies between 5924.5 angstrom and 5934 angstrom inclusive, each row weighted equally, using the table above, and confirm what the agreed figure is 2.98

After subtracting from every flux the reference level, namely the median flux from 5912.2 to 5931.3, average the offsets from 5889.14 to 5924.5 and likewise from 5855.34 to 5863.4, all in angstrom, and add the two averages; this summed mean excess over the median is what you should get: -0.09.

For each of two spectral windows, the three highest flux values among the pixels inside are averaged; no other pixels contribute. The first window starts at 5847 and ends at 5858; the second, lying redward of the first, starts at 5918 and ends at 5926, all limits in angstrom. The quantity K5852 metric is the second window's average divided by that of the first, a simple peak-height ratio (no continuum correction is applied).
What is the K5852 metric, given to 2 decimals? 0.98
